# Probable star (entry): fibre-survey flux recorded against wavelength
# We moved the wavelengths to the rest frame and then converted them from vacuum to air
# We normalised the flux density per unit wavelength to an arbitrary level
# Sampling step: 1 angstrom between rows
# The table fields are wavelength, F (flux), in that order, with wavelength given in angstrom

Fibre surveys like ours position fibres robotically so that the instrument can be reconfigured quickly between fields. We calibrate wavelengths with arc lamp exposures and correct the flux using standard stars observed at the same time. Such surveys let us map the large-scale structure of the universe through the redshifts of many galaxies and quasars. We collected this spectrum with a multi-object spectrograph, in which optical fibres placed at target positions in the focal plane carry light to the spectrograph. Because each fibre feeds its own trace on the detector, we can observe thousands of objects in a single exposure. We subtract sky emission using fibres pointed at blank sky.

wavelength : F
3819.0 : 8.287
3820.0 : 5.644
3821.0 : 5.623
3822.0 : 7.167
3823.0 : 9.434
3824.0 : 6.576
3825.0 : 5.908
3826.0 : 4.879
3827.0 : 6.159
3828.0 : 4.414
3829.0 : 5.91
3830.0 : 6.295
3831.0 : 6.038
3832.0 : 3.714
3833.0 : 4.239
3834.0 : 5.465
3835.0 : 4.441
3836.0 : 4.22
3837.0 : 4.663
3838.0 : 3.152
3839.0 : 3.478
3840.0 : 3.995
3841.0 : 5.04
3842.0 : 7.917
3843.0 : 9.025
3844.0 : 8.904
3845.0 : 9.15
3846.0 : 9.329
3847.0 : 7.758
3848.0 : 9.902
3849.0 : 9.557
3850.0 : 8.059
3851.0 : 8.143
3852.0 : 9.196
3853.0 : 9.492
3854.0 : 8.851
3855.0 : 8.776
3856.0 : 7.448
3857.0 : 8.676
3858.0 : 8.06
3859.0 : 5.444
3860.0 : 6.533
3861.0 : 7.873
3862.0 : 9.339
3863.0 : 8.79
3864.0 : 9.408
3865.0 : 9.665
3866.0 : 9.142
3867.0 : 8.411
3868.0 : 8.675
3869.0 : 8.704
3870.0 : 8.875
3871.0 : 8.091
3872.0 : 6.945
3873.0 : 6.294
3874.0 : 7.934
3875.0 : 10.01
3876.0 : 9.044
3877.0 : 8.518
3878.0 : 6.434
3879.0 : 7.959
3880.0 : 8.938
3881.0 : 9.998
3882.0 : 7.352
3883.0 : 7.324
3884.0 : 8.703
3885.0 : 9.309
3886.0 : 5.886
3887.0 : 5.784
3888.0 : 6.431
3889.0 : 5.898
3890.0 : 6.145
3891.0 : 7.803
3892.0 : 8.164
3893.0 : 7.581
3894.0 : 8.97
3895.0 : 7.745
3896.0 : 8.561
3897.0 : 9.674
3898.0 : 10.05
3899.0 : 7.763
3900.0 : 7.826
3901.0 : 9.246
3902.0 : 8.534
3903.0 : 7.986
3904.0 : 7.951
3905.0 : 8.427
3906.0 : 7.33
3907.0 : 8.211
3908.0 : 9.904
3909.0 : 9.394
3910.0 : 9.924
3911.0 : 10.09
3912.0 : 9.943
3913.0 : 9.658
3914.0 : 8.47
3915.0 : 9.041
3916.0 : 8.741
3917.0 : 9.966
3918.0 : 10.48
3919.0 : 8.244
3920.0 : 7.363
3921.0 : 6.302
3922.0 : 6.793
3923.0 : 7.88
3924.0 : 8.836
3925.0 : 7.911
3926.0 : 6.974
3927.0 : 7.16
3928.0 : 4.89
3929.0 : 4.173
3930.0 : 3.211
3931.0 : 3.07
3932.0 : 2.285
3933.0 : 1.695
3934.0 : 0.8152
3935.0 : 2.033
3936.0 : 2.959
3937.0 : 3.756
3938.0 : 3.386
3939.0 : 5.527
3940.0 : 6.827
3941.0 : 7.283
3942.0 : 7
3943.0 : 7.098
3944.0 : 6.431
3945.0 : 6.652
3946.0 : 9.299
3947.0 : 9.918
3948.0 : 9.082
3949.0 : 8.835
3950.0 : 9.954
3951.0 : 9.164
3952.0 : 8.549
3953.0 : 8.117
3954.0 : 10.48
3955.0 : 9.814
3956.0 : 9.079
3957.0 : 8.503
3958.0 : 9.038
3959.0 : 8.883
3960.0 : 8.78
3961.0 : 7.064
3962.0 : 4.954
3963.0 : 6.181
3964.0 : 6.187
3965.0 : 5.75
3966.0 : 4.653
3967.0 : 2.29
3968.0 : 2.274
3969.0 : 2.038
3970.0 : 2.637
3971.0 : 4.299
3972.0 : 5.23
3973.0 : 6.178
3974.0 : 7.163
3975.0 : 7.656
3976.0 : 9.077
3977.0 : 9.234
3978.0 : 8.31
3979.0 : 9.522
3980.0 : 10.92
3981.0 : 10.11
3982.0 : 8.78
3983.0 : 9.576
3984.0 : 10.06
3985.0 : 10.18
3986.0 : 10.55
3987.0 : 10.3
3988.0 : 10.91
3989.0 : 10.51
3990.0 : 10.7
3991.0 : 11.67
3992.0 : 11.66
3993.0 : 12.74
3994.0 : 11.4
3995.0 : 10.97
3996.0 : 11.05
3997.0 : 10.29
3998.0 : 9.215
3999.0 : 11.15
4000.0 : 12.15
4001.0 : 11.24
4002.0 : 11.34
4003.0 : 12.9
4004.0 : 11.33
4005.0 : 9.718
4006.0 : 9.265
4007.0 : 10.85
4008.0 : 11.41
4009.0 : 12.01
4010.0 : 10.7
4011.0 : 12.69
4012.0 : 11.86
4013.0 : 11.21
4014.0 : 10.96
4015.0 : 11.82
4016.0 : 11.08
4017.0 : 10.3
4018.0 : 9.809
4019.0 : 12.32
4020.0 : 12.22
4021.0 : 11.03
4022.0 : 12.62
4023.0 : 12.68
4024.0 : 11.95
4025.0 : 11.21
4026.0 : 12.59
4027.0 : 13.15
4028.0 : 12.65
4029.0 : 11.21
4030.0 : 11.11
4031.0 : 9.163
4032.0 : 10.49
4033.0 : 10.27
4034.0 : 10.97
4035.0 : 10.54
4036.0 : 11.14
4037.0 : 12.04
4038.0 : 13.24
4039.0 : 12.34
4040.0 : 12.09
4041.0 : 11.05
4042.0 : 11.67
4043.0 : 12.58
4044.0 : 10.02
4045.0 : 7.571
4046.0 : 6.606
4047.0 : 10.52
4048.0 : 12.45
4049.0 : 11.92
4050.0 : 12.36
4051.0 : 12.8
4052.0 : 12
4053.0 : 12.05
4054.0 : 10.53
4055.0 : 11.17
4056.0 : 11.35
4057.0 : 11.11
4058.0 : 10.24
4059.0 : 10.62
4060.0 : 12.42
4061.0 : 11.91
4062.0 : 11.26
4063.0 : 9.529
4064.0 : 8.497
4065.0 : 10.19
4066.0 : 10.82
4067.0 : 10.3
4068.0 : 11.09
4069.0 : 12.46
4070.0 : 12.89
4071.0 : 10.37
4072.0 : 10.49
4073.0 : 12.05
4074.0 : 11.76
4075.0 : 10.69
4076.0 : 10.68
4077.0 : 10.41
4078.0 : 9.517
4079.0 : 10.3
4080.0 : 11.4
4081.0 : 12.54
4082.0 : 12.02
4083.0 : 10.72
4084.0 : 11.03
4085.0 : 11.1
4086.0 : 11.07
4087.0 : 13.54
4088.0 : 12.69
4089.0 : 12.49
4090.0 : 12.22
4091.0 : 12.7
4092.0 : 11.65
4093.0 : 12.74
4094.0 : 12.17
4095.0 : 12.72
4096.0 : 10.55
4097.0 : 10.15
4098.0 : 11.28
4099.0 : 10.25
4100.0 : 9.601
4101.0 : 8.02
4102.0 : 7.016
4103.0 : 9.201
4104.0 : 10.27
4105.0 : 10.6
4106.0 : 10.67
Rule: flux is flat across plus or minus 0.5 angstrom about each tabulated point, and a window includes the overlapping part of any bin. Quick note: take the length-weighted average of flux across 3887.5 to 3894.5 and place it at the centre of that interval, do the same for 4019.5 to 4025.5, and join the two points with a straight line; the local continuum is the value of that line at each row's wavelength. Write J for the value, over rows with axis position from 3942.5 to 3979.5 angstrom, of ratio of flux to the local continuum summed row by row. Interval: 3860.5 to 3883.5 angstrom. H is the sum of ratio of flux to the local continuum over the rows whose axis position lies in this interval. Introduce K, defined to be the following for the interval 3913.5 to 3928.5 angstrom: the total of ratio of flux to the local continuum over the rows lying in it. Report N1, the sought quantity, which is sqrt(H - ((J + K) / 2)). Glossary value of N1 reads 2.9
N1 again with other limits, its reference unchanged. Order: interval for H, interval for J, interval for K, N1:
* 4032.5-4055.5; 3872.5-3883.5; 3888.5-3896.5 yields 3.1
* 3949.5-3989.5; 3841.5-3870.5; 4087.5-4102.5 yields 2.2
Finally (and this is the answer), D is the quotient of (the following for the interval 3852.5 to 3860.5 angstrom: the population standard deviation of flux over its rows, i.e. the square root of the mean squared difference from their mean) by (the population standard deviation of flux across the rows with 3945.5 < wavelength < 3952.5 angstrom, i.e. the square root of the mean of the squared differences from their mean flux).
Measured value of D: 2.6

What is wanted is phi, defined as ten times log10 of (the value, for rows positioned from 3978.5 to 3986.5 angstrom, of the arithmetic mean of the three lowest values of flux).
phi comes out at 9.7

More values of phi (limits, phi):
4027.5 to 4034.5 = 10.0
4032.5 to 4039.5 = 10.3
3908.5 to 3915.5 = 9.5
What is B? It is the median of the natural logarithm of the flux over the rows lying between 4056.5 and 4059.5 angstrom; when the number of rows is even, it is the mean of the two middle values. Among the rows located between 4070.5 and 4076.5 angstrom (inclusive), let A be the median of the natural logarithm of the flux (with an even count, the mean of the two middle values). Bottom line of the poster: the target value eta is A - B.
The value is 0.01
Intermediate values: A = 2.37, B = 2.36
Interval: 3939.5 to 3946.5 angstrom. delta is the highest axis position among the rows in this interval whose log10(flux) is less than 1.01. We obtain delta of 3946.0 angstrom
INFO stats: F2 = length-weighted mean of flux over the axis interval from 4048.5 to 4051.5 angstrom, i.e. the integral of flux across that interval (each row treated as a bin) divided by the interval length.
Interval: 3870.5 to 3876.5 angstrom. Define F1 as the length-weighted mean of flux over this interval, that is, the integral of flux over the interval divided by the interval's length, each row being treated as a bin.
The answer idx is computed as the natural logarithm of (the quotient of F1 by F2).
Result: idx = -0.43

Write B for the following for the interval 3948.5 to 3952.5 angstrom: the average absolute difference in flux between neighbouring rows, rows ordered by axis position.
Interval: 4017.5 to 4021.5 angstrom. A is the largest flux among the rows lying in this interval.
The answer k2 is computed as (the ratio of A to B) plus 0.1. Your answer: 14.7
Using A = 12.32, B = 0.84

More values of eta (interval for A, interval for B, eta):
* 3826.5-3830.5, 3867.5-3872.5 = -0.36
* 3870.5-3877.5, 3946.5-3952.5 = -0.12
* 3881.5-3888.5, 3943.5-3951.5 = -0.22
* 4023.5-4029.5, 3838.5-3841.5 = 1.12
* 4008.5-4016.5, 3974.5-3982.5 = 0.23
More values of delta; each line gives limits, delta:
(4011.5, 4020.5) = 4018.0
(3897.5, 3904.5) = 3904.0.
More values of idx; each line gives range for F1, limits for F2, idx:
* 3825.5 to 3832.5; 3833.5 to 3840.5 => 0.24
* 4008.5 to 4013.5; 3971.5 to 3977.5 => 0.45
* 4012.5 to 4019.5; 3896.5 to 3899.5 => 0.19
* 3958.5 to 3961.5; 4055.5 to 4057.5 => -0.31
